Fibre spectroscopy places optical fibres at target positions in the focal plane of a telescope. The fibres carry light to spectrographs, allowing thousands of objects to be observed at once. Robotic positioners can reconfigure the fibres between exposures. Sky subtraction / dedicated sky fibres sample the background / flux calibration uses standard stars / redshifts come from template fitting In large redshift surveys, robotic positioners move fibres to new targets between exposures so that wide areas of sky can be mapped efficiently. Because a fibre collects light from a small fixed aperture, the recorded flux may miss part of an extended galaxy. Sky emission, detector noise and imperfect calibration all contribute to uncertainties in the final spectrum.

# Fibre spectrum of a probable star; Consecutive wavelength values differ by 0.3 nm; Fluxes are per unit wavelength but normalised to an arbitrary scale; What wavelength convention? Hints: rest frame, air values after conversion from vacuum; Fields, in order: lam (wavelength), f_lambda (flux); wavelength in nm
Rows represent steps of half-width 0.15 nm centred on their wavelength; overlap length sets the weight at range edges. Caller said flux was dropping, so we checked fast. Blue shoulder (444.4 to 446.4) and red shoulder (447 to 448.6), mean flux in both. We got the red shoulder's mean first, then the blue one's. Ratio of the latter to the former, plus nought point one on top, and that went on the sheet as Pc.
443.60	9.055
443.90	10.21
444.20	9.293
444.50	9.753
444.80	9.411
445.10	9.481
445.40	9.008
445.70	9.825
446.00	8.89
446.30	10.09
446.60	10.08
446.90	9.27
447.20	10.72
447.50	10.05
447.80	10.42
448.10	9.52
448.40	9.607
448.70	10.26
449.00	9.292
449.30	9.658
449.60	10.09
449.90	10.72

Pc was 1.04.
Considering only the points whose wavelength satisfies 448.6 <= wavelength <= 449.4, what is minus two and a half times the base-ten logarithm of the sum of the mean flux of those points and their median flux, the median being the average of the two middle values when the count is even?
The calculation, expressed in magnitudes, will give -3.22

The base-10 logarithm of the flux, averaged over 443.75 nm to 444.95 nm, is 0.985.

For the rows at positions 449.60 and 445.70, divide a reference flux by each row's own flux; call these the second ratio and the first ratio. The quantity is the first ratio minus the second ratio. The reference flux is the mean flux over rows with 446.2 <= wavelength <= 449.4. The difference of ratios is 0.026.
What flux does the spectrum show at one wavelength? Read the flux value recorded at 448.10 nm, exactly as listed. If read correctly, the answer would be 9.52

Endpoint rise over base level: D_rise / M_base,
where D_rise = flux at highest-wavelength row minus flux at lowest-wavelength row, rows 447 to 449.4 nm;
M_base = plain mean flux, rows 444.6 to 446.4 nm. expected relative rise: -0.11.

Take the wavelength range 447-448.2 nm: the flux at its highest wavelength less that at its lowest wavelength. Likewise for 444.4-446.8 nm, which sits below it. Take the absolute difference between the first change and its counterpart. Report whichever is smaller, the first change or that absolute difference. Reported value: -1.2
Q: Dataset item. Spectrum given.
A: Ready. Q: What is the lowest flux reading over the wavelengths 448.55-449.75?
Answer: 9.292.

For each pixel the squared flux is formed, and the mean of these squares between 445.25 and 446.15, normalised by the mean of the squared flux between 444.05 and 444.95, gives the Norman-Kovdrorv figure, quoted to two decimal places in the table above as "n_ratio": 0.95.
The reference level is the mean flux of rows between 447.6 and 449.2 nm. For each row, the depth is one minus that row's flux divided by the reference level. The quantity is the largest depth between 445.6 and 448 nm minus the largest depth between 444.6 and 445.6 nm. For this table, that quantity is 0.012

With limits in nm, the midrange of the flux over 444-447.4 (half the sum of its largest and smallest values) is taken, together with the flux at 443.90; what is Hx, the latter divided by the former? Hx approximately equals 1.04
